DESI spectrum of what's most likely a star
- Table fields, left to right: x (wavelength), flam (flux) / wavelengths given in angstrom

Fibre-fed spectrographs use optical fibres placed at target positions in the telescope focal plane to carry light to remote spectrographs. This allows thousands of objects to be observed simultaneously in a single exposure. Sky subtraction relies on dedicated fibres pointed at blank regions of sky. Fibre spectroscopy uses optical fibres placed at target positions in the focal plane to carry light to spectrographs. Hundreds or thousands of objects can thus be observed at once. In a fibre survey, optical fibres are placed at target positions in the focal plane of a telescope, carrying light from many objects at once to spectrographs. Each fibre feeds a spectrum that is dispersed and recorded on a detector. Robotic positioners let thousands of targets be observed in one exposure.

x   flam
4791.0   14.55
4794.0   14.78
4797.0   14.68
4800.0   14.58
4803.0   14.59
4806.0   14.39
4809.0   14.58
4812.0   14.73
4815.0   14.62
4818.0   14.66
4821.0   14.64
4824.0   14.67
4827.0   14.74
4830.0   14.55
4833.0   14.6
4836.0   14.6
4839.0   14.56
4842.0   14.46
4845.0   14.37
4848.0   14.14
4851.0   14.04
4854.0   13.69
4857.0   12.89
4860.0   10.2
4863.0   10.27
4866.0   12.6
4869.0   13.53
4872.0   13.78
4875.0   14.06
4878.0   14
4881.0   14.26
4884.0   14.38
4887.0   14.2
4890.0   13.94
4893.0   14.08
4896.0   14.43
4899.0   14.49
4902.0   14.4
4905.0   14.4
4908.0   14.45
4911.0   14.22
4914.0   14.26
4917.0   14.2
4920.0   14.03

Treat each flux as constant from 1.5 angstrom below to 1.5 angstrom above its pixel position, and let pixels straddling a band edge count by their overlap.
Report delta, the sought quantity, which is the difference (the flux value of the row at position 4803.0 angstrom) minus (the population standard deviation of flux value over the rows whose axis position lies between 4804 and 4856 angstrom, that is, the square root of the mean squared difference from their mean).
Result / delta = 14.3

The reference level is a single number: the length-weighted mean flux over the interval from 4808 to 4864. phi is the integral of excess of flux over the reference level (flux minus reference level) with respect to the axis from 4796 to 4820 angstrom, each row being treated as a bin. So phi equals 15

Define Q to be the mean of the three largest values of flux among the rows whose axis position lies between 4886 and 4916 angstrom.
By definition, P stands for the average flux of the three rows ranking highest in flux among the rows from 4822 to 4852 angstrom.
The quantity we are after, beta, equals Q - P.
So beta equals -0.21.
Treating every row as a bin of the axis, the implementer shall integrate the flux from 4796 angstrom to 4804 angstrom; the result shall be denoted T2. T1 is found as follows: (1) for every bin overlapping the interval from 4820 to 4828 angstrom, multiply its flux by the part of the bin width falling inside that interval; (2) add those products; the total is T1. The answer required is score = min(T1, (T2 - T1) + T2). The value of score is 116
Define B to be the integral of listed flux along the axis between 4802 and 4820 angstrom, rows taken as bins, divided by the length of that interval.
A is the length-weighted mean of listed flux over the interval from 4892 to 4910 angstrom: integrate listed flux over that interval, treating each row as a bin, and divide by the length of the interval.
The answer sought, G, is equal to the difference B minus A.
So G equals 0.2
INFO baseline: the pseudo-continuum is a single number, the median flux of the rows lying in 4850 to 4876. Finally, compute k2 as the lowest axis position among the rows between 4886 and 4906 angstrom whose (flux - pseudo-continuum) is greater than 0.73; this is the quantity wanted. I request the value 4896.0 angstrom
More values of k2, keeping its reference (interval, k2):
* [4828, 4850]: 4830.0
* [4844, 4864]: 4845.0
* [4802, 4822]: 4803.0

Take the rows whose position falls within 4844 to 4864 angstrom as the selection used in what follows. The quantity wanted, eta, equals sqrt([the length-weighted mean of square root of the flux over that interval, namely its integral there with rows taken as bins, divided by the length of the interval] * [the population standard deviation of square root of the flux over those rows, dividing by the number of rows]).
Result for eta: 0.93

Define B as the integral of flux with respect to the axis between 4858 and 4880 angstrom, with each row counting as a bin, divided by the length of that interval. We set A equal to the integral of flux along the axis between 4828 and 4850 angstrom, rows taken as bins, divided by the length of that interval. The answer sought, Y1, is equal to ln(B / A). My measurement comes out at -0.13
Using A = 14.5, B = 12.7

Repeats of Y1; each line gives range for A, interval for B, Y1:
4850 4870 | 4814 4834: 0.17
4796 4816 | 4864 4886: -0.06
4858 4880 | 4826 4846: 0.14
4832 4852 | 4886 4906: -0.01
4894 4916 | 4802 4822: 0.02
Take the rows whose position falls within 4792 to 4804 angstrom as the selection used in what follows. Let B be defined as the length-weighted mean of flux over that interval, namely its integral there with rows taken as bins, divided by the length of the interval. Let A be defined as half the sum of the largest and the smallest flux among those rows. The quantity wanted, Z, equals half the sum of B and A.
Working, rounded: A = 14.7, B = 14.7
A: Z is 14.7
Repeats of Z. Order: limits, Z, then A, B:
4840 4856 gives 14.1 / 14.1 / 14.1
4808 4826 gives 14.7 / 14.7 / 14.7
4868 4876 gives 13.8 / 13.8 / 13.8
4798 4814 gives 14.6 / 14.6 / 14.6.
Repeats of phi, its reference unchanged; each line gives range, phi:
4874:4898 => 5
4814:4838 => 16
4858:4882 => -28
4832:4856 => 7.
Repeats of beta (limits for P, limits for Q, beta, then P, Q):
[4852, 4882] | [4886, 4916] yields 0.35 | 14.1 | 14.5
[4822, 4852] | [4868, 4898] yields -0.31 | 14.7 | 14.4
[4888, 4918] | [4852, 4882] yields -0.35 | 14.5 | 14.1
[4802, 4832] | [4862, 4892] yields -0.43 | 14.7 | 14.3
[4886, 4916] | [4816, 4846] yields 0.23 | 14.5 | 14.7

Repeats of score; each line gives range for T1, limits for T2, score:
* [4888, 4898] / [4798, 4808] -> 142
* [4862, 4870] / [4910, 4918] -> 97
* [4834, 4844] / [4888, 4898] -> 138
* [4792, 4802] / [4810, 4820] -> 147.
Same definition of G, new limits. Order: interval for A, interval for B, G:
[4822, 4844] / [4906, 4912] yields -0.2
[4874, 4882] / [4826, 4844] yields 0.5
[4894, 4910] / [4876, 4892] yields -0.3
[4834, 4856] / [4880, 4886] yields 0.1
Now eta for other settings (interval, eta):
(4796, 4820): 0.22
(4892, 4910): 0.26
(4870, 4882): 0.29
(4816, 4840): 0.17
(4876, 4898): 0.29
